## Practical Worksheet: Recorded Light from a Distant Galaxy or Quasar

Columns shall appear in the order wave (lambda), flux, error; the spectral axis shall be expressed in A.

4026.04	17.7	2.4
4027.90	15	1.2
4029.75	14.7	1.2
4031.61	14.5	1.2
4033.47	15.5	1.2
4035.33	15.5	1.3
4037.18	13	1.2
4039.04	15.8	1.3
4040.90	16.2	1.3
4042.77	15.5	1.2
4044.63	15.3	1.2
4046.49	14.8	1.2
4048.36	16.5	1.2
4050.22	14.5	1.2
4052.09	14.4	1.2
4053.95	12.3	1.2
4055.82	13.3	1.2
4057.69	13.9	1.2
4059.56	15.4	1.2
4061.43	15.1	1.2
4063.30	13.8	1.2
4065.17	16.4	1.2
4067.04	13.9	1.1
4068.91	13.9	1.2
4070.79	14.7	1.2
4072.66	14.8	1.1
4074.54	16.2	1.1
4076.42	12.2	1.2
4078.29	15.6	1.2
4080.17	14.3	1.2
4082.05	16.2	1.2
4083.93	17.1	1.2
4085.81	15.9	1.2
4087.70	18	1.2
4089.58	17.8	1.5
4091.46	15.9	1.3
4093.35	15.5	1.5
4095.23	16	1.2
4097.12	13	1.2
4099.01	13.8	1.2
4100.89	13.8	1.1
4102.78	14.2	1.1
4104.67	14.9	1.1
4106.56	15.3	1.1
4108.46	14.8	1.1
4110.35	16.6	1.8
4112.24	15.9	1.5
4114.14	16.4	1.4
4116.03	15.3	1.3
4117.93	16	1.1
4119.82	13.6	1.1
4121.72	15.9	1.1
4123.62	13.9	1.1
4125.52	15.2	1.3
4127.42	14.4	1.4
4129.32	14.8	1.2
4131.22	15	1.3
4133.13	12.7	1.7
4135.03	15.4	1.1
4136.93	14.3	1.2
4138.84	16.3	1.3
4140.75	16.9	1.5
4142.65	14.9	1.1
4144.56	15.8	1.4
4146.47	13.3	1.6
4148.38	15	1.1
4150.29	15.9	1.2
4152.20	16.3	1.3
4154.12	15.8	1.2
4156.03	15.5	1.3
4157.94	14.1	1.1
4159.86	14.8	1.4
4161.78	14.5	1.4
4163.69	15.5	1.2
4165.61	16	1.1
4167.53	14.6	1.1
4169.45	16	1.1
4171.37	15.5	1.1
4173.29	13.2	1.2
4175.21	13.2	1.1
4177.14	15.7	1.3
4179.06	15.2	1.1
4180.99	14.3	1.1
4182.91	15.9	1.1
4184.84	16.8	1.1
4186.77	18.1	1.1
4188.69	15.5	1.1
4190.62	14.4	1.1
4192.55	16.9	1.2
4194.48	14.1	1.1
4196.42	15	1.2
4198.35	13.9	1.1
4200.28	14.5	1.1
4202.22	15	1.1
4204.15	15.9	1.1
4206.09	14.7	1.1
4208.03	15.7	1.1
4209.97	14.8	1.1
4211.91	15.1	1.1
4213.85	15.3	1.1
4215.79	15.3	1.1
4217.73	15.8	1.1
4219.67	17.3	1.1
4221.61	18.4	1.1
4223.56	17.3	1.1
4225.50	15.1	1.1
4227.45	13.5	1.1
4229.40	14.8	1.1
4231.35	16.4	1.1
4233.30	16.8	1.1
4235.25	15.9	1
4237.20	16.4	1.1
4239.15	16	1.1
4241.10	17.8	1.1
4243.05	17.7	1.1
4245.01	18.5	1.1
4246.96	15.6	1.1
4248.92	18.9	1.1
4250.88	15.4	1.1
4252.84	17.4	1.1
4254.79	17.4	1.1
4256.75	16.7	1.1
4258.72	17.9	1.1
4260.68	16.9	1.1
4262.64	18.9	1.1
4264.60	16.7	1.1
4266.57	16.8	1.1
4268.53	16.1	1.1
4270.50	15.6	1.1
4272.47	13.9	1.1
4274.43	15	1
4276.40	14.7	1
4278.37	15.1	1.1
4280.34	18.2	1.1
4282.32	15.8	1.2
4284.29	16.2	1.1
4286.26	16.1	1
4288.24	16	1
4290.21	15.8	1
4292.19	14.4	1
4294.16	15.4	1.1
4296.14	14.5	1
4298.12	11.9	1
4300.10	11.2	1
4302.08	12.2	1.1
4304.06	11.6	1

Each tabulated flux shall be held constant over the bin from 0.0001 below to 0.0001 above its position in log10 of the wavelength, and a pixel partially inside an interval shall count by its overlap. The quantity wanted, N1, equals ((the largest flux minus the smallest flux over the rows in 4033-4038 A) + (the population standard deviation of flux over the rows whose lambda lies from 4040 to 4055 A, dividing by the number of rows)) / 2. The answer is 1.9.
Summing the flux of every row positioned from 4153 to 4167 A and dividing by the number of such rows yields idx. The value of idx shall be 15.2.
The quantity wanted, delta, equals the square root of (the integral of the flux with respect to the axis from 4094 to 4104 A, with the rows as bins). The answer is 11.9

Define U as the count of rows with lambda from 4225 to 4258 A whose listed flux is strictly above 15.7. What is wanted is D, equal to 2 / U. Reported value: 0.17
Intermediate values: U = 12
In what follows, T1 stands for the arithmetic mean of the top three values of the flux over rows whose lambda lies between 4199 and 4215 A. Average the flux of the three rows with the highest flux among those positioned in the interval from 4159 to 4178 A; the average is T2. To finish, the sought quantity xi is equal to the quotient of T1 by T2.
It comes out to 0.98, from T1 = 15.6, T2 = 15.9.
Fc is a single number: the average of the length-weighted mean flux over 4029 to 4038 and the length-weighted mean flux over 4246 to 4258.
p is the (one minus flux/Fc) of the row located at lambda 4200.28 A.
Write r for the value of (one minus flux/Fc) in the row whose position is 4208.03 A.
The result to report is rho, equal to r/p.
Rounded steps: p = 0.081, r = 0.01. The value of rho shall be 0.1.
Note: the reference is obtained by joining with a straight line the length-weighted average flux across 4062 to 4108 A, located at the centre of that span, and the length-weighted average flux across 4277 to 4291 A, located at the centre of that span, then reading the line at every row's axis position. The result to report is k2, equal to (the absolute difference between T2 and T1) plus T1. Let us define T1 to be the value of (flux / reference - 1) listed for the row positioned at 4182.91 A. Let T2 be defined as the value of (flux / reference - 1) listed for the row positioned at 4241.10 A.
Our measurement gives 0.12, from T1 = 0.02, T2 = 0.12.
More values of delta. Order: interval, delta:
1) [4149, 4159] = 12.4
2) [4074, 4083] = 11.6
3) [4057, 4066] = 11.6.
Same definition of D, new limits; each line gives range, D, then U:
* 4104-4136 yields 0.40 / 5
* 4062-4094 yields 0.25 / 8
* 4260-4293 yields 0.18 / 11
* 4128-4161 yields 0.33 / 6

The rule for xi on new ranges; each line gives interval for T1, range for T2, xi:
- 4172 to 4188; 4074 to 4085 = 1.03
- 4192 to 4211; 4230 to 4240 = 0.98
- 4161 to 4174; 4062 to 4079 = 0.99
